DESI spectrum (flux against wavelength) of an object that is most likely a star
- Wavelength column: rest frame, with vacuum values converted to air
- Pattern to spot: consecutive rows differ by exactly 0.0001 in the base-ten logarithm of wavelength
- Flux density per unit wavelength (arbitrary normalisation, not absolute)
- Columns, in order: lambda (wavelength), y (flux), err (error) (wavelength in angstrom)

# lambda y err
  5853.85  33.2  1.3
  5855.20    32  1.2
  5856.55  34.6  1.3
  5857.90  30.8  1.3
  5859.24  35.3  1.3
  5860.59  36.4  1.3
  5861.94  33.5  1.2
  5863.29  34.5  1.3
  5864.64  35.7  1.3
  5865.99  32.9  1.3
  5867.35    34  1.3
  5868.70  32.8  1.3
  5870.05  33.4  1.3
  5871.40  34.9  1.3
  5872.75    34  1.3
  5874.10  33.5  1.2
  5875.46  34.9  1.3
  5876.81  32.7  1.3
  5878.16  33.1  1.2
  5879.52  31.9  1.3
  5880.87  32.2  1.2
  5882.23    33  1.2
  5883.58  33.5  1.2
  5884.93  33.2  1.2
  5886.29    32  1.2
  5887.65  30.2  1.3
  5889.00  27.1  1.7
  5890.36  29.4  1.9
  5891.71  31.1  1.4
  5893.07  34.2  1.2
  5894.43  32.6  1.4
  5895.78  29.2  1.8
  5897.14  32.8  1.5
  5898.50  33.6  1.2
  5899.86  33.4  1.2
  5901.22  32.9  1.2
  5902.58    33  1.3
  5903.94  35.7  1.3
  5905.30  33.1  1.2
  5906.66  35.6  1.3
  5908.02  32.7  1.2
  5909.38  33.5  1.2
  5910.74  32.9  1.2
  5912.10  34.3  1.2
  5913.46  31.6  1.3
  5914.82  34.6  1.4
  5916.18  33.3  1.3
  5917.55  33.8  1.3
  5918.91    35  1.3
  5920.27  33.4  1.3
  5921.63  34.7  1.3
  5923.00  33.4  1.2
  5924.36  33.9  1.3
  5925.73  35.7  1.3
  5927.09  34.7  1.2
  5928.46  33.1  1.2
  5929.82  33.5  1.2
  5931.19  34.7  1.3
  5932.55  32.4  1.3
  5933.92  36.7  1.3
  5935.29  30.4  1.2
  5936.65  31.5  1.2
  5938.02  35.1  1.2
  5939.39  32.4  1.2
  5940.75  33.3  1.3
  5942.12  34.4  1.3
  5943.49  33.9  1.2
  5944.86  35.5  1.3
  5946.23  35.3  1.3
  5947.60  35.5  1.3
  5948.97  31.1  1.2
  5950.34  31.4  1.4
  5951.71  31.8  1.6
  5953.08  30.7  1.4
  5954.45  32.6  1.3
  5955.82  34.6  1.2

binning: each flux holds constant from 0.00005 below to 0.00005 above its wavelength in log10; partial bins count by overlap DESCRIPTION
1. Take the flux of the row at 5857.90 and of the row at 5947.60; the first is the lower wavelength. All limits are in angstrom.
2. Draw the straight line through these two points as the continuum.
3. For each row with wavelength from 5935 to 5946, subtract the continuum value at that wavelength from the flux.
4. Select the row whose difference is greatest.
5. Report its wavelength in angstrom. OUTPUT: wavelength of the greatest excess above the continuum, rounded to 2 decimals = 5944.86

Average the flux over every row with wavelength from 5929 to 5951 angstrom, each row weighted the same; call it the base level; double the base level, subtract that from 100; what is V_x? 32.9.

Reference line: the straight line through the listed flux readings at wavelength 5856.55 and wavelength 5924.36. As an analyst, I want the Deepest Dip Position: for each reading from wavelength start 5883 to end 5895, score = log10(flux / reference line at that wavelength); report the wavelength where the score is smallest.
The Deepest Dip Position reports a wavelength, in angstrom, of 5889.00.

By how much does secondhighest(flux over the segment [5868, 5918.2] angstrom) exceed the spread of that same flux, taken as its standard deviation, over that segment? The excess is 33.9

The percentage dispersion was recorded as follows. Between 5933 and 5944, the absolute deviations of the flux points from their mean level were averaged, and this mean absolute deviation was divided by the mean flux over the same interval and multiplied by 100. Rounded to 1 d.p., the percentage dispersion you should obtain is 4.7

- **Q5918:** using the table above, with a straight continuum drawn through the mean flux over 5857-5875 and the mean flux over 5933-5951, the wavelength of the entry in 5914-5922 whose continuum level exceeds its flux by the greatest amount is 5916.18 angstrom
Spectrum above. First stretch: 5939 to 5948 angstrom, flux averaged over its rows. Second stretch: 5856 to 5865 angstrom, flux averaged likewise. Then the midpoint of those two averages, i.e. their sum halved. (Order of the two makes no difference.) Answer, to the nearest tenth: 34.4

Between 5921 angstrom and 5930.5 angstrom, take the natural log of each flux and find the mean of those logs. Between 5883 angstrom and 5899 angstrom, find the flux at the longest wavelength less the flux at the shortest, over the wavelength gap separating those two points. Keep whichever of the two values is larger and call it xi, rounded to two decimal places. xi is 3.53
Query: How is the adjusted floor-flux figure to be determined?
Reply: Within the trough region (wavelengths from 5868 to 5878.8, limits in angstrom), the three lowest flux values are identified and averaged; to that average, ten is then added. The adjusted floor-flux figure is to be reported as 42.9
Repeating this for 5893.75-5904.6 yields 41.5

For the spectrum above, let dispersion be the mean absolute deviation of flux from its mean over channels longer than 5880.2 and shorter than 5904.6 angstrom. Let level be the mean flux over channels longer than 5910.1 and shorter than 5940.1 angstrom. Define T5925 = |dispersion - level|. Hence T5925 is 32.1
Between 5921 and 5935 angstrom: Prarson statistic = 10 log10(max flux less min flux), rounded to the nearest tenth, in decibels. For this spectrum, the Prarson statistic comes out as 6.3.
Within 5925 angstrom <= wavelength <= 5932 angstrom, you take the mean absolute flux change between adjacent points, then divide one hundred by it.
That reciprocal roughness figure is 95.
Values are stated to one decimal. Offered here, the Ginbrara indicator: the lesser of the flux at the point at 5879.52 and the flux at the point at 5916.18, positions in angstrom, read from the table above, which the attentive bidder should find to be 31.9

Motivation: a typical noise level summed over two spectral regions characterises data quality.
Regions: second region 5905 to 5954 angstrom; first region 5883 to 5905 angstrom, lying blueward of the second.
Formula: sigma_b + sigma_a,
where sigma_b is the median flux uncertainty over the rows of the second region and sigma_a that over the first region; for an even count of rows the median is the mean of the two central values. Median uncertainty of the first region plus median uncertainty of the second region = 2.60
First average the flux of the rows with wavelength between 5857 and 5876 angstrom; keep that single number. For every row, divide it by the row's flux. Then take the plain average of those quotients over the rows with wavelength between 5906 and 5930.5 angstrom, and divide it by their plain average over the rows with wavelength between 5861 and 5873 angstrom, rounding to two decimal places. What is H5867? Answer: 1.00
